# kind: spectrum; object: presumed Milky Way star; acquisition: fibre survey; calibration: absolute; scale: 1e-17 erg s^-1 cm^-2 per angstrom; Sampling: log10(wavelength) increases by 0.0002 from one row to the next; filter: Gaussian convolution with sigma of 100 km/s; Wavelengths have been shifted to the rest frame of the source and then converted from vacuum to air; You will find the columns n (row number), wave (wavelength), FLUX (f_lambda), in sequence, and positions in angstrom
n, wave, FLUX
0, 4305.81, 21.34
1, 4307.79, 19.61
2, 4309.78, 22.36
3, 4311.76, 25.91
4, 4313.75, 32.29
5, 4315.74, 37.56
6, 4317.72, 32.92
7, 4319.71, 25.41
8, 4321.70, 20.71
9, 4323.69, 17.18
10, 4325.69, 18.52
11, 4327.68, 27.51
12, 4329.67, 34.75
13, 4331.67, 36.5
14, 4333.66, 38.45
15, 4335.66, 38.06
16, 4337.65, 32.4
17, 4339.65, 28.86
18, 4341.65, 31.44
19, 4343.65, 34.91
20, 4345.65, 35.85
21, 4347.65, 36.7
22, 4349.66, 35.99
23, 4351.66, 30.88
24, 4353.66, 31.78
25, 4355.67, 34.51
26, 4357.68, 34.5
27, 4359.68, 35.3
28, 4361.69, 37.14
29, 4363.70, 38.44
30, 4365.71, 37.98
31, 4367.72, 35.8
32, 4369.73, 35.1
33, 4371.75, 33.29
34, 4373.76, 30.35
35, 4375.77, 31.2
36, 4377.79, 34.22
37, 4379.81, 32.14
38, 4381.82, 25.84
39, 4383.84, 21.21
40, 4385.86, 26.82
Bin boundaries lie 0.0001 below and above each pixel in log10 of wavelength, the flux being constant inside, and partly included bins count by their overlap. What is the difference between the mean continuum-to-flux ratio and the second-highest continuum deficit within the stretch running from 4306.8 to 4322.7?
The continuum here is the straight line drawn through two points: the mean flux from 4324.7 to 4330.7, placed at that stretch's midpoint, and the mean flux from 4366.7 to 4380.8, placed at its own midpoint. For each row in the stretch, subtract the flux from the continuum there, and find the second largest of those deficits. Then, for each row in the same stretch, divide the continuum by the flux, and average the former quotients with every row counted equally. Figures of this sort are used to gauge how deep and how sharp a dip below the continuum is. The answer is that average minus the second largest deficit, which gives -3.7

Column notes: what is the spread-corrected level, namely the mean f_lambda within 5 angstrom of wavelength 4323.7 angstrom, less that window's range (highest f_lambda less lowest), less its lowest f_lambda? -5.6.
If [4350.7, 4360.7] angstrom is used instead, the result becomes -1.9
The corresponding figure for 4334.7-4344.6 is -4.9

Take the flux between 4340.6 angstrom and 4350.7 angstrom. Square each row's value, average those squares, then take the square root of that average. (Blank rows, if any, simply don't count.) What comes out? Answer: 35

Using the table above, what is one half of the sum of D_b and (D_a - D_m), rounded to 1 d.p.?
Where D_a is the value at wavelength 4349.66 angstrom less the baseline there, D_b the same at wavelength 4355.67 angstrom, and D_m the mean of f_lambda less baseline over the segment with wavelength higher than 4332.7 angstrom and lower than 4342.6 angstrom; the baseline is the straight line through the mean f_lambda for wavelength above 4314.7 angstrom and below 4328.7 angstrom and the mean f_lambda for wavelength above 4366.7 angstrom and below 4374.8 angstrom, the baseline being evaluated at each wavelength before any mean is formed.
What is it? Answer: 1.8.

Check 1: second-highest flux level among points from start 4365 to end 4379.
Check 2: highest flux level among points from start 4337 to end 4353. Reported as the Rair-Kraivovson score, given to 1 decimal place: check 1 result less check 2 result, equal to -0.9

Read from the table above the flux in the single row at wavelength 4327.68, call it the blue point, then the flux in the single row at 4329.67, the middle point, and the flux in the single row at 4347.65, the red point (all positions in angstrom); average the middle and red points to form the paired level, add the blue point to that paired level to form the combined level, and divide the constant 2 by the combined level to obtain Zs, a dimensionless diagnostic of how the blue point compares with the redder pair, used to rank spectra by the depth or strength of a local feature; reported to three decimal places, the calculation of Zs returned 0.032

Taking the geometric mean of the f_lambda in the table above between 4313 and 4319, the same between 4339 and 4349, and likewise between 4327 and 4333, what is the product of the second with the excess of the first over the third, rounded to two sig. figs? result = 50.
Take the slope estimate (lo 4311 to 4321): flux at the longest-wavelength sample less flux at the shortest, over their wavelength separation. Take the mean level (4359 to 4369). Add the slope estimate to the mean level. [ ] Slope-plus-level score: 36.9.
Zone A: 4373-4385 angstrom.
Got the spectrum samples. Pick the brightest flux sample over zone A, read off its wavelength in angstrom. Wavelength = 4377.79 angstrom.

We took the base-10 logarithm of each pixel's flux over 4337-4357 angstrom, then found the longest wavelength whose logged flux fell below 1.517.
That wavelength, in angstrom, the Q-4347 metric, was 4353.66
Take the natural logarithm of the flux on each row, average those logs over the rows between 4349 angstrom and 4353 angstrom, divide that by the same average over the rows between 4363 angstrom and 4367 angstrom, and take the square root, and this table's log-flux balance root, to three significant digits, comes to 0.981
